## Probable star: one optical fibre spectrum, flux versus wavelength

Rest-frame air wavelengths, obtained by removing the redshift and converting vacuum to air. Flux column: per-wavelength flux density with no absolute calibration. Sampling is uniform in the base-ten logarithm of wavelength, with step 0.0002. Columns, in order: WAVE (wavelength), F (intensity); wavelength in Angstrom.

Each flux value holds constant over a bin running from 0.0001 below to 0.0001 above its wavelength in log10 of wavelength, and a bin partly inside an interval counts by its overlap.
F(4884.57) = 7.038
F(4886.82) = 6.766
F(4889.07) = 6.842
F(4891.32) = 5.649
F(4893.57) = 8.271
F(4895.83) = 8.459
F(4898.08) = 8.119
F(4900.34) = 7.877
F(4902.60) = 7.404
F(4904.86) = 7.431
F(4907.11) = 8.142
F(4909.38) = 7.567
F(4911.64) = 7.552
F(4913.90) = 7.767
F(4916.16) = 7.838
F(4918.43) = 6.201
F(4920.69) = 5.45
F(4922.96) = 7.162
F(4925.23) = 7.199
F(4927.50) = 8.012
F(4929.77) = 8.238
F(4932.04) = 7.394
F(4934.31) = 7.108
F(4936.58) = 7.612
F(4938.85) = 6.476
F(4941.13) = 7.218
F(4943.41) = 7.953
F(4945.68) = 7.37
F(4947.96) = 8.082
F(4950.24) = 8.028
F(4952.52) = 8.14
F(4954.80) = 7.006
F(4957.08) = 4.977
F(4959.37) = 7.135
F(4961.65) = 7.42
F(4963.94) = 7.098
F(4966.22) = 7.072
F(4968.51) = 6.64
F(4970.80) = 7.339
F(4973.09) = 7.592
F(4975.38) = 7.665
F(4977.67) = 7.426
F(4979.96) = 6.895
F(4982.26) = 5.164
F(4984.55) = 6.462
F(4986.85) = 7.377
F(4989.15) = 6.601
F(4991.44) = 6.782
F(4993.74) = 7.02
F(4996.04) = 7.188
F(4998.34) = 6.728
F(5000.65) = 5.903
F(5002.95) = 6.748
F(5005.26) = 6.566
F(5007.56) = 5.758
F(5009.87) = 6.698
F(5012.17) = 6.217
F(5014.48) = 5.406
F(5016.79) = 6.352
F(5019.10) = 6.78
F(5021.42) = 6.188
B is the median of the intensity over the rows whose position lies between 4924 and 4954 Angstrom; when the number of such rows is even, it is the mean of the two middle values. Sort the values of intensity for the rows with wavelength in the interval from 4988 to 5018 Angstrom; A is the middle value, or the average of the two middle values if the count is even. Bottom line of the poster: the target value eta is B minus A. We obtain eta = 1.0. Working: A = 6.6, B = 7.61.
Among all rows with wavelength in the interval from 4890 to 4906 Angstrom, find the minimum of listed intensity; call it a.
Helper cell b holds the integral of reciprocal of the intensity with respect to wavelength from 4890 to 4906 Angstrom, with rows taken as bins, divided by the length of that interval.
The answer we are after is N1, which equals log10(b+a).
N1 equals 0.76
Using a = 5.649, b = 0.1339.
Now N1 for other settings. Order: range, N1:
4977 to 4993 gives 0.73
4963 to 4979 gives 0.83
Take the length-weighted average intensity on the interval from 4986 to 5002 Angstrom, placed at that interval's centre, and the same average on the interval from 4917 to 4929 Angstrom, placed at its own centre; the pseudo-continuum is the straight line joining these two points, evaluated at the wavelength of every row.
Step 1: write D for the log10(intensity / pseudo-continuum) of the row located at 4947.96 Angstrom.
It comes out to 0.07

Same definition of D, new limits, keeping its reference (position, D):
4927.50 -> 0.07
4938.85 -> -0.02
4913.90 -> 0.05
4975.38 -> 0.05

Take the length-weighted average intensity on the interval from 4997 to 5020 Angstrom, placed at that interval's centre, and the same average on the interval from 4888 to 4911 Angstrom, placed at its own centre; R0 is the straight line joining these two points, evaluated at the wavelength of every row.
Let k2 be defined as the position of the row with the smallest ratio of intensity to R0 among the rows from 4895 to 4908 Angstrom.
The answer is 4902.60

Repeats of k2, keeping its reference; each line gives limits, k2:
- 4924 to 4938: 4925.23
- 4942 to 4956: 4954.80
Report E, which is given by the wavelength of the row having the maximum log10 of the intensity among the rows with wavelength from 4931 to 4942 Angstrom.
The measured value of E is 4936.58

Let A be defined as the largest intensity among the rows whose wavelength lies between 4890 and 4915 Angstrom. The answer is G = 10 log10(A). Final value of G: 9.27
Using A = 8.459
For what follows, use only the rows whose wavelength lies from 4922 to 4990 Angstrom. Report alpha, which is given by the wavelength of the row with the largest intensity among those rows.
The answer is 4929.77 Angstrom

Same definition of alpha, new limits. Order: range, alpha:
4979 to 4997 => 4986.85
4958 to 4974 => 4973.09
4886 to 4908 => 4895.83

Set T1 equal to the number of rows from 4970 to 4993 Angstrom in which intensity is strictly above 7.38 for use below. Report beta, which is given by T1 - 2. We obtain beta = 1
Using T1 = 3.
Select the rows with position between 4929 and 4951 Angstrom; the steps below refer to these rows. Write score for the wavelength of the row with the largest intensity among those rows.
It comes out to 4929.77 Angstrom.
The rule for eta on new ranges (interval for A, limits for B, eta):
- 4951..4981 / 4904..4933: 0.4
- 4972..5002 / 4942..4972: 0.4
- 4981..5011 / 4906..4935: 0.9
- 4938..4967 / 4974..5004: -0.4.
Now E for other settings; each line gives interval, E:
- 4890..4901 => 4895.83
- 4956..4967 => 4961.65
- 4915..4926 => 4916.16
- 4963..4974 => 4973.09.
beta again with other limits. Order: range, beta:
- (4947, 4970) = 2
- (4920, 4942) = 2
